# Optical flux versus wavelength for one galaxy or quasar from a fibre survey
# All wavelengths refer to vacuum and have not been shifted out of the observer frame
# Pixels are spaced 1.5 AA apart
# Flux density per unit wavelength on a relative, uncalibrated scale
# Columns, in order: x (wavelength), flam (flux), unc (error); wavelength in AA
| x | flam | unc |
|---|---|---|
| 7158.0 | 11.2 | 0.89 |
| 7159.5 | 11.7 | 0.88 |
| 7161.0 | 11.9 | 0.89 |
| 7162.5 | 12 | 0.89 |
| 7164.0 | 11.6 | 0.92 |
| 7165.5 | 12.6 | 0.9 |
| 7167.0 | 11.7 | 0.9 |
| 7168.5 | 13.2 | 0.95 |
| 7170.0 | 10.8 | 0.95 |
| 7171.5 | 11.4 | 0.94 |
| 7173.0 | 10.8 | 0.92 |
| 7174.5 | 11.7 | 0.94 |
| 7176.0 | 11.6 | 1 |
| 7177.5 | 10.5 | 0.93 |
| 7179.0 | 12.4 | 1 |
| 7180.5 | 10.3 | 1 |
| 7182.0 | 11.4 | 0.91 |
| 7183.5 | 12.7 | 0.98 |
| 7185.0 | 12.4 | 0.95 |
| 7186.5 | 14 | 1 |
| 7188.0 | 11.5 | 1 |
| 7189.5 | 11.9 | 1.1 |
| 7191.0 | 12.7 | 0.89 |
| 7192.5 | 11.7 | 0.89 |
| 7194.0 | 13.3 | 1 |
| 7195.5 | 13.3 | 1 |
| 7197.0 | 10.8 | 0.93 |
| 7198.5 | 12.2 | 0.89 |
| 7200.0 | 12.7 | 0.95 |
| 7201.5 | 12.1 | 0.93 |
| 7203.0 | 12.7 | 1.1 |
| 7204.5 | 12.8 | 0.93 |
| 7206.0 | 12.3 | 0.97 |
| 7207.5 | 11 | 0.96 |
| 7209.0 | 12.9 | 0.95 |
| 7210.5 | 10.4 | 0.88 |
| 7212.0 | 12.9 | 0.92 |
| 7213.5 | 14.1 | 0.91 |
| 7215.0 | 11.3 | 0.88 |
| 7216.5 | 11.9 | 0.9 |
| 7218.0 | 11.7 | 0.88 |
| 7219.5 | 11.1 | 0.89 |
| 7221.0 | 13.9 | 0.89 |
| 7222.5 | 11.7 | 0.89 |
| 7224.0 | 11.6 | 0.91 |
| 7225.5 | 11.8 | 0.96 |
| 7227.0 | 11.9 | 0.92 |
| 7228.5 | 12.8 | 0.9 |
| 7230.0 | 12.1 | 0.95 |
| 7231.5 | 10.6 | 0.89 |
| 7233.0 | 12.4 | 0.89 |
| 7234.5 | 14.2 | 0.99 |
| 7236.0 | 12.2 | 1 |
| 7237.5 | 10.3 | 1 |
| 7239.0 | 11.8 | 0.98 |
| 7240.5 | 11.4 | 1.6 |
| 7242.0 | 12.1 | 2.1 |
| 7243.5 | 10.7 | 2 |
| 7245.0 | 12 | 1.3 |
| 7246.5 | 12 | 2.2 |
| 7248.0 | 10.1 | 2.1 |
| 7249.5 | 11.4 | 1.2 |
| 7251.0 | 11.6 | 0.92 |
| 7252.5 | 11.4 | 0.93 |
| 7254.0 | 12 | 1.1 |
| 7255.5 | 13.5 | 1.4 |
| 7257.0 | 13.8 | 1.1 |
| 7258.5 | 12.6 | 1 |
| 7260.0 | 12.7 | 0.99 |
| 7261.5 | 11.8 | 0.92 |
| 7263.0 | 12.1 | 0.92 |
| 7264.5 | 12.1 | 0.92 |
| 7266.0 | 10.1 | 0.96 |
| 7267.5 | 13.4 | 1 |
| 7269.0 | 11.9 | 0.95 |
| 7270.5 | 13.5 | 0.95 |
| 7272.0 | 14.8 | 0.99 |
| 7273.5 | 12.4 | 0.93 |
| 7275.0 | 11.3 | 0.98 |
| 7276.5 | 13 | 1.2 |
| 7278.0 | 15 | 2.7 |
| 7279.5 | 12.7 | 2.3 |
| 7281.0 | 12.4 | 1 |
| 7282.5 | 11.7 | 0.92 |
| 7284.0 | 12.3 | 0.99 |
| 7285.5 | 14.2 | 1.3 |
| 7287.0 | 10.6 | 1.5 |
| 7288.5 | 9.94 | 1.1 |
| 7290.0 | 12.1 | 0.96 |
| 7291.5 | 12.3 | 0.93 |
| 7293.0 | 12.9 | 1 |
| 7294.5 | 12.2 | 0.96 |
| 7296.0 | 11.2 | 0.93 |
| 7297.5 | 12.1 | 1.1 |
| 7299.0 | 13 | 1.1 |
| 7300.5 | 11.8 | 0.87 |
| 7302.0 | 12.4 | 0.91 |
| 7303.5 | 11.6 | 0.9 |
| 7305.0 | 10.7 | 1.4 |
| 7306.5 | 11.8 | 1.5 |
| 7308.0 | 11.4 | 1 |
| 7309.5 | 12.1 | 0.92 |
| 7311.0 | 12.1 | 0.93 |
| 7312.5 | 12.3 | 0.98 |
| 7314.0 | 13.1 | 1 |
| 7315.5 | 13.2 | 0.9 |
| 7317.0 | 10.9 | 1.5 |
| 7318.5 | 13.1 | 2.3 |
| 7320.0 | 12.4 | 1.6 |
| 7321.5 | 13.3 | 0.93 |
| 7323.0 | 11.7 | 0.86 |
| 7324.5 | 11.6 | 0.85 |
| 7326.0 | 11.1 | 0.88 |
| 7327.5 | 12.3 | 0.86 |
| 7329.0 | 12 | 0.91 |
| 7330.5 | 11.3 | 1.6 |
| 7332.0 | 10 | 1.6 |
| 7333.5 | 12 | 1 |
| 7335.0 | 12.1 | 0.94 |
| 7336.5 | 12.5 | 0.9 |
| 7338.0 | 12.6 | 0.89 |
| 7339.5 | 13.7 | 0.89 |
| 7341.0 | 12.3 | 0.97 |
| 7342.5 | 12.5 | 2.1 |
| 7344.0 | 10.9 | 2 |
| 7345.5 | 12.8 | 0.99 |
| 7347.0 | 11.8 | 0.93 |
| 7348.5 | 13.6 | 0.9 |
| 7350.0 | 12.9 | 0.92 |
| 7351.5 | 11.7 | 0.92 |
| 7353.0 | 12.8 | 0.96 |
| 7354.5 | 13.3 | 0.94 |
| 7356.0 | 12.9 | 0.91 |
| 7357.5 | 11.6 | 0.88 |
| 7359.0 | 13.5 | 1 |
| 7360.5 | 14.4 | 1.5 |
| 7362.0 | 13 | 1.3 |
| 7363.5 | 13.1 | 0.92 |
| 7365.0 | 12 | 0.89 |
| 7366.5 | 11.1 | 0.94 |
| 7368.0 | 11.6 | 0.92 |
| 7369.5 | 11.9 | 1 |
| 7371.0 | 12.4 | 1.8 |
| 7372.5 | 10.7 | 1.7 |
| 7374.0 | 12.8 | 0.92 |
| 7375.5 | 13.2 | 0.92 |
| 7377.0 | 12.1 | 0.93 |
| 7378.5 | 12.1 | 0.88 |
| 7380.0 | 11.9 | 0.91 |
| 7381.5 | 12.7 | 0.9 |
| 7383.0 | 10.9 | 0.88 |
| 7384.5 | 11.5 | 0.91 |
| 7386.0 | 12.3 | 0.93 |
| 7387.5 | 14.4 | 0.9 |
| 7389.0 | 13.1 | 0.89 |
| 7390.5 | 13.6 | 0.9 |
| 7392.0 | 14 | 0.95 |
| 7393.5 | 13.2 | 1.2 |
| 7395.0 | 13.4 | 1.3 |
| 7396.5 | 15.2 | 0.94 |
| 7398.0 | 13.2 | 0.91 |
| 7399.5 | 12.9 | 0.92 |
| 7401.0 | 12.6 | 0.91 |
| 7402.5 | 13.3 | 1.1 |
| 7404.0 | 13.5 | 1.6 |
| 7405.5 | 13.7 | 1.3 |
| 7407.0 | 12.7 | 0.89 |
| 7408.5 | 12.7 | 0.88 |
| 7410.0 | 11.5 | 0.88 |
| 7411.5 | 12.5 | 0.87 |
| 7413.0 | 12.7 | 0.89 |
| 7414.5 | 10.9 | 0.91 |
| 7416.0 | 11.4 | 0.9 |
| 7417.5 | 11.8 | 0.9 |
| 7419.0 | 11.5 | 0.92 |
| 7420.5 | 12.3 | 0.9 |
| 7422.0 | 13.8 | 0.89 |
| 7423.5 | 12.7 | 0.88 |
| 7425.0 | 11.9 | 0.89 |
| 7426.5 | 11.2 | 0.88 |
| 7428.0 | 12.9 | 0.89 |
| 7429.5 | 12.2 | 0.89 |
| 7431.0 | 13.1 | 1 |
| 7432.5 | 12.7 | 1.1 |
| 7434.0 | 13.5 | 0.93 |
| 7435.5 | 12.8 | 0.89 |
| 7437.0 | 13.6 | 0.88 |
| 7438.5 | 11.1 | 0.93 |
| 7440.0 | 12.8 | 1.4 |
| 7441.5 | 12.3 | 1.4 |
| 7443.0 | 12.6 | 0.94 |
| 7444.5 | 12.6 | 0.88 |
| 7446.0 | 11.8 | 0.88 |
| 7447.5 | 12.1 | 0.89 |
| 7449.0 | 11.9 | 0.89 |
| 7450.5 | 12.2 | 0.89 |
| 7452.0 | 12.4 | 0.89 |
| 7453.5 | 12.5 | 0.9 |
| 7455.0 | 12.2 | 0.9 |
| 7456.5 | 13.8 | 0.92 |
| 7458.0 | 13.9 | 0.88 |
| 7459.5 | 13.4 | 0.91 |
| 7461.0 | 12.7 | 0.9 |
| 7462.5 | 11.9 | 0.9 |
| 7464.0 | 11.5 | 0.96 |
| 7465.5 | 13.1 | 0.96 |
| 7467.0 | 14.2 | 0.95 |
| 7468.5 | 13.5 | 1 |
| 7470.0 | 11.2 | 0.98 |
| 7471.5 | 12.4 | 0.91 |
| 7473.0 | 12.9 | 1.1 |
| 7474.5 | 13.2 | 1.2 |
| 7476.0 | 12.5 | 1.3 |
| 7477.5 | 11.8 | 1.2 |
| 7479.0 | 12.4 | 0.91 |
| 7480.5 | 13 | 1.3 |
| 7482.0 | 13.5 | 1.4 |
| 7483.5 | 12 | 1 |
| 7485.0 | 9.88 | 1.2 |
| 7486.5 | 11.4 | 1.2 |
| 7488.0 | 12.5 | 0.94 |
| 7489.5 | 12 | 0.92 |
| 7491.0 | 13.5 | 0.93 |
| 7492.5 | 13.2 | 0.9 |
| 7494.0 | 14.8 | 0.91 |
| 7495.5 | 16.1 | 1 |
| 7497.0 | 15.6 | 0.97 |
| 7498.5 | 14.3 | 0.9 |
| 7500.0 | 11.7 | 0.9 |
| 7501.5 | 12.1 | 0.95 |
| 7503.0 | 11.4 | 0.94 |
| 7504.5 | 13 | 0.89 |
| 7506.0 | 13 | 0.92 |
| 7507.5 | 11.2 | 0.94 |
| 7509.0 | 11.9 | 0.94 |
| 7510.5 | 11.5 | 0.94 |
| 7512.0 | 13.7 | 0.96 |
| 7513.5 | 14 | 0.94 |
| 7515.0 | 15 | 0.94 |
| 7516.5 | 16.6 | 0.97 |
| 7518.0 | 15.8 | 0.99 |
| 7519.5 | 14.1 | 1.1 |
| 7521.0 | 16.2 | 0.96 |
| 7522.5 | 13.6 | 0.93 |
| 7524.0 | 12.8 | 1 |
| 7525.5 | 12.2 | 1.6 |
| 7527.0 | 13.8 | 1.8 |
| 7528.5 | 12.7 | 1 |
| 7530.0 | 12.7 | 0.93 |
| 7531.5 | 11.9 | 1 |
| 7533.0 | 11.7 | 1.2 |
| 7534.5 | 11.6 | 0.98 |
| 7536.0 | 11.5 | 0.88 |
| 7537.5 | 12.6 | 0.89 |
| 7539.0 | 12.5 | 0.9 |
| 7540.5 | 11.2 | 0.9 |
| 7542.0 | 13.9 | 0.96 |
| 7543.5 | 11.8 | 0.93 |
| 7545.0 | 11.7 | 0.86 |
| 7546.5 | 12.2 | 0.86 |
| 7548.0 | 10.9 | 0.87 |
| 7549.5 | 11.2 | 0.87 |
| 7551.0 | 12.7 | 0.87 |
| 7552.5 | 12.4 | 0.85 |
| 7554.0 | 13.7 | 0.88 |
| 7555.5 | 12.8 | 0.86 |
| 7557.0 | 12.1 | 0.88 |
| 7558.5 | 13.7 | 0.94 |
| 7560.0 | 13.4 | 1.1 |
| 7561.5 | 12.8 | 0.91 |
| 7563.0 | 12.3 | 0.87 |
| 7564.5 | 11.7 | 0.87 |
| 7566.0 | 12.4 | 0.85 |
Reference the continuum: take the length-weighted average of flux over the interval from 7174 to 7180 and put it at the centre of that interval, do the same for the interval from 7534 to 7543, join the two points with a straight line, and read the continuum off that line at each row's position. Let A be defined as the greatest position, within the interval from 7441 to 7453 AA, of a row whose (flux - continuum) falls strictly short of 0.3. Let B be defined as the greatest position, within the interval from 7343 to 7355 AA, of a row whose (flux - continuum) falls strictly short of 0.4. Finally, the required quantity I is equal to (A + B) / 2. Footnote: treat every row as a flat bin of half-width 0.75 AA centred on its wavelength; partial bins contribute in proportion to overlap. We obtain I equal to 7401.0 AA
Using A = 7450.5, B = 7351.5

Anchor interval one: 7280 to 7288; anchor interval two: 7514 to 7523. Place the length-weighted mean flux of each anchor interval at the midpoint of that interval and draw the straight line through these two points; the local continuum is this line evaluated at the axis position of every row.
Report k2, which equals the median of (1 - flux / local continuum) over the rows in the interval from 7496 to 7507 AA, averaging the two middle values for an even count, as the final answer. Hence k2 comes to 0.14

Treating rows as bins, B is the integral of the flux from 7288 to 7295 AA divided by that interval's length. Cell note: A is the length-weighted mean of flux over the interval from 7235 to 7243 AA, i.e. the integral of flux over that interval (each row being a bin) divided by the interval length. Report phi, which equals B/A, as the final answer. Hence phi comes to 1.03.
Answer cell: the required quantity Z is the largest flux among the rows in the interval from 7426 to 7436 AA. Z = 13.5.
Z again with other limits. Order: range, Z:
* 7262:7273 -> 14.8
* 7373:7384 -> 13.2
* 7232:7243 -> 14.2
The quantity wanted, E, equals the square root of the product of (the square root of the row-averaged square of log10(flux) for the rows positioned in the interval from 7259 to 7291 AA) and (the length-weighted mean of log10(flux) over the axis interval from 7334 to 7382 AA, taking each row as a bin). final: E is 1.09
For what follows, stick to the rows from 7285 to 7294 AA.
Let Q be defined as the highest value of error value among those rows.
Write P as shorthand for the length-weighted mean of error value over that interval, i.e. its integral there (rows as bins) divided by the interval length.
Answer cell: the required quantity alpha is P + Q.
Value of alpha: 2.62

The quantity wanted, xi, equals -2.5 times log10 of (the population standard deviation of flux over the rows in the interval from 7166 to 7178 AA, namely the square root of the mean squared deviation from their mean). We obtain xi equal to 0.3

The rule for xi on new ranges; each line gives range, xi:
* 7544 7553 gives 0.5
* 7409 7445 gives 0.3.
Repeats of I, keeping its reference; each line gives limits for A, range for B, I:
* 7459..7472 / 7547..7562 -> 7513.5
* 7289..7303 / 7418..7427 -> 7363.5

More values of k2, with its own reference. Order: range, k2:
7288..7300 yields 0.01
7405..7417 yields 0.09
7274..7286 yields -0.03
